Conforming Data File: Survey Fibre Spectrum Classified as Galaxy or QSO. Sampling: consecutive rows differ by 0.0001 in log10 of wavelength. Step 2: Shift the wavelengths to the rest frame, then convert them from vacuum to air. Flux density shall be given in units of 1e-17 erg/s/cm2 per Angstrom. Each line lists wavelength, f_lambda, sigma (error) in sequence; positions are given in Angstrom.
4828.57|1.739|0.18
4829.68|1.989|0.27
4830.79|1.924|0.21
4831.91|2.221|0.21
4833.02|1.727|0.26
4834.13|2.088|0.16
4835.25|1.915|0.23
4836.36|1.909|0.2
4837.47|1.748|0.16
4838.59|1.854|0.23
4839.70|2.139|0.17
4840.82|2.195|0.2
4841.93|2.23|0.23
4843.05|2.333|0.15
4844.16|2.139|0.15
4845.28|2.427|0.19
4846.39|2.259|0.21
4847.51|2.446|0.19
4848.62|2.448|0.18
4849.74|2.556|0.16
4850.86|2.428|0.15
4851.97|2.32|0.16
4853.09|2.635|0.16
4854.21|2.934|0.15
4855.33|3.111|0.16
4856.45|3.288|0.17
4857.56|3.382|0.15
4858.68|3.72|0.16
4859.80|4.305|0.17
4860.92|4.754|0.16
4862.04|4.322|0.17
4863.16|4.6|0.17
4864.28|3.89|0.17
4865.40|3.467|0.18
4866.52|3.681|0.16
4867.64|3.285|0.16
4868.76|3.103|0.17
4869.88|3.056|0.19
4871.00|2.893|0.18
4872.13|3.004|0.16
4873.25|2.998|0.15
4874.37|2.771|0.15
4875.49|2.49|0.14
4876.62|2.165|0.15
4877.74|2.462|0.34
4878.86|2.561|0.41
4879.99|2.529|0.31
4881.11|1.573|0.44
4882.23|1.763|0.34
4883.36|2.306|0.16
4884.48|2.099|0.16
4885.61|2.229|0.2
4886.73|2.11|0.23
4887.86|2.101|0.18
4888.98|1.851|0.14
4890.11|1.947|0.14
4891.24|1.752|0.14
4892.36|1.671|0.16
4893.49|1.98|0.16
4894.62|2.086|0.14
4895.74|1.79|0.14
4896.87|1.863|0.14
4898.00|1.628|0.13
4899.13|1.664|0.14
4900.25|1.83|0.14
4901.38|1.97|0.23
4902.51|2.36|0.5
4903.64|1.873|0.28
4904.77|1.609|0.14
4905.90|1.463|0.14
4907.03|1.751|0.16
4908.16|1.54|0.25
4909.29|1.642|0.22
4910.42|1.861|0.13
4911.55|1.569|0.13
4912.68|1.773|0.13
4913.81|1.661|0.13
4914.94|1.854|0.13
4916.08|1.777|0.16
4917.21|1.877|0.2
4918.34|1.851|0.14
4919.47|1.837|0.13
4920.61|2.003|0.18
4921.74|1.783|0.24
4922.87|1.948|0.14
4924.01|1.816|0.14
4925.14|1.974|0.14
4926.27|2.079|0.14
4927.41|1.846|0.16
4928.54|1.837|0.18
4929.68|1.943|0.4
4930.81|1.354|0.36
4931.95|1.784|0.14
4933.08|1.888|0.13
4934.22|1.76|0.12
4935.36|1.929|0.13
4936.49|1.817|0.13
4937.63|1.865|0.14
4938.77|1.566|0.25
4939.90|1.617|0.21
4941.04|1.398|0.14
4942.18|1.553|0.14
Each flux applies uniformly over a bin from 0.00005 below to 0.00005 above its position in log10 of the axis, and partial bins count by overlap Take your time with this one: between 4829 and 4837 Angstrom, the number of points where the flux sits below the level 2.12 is 6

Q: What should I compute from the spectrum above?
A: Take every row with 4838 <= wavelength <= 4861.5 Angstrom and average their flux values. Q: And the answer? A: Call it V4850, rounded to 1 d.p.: 2.8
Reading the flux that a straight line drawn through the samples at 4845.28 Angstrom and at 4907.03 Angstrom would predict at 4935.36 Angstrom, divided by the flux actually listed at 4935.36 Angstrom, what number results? 0.75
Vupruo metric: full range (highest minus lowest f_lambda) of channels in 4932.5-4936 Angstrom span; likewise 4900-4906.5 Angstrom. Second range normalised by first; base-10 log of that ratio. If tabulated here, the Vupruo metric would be 0.72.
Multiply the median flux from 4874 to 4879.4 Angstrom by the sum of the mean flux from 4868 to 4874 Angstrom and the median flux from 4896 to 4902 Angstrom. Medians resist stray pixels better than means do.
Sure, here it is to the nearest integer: 12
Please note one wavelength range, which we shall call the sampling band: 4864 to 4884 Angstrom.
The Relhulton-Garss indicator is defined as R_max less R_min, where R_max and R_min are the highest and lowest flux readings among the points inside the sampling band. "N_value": 2.3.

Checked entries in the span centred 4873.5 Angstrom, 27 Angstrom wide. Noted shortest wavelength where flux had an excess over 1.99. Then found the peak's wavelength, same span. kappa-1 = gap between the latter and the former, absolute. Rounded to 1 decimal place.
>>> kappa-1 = 0.0 Angstrom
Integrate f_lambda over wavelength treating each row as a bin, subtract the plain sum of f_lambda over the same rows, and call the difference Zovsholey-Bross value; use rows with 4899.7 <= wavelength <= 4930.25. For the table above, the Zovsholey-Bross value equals 6.5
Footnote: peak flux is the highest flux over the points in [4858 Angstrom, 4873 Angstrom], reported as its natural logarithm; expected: 1.6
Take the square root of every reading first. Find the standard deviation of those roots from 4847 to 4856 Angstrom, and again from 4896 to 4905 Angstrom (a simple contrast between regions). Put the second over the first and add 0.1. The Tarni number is 1.1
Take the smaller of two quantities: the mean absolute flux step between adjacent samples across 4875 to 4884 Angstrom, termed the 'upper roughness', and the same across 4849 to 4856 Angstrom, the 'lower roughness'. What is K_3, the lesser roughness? 0.205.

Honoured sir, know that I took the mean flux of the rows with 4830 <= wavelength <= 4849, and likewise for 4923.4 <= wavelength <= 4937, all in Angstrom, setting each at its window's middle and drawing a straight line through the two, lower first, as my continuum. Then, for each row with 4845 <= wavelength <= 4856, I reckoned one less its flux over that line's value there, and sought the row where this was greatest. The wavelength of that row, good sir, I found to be 4846.39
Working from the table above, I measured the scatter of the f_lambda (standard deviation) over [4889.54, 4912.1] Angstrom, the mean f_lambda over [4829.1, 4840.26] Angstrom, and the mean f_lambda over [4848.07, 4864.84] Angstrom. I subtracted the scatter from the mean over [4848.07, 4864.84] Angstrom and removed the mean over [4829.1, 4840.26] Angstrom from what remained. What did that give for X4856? 1.2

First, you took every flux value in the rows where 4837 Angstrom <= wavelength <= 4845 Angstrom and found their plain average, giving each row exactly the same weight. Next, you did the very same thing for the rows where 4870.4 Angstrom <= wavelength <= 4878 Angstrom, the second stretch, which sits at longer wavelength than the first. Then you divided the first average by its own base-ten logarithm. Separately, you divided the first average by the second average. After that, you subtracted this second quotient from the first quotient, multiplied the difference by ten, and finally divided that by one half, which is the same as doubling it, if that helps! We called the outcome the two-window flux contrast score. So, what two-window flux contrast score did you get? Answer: 115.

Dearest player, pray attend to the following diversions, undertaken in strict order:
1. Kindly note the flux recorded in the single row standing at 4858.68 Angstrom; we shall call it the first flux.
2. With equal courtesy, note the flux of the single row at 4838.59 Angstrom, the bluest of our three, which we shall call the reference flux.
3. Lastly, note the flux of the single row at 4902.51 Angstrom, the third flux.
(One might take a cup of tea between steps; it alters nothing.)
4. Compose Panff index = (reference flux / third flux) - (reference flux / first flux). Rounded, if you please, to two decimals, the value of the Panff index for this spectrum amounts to 0.29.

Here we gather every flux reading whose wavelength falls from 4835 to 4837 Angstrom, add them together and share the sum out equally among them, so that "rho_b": 1.91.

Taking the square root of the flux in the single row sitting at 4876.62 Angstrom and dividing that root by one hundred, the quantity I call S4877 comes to 0.0147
